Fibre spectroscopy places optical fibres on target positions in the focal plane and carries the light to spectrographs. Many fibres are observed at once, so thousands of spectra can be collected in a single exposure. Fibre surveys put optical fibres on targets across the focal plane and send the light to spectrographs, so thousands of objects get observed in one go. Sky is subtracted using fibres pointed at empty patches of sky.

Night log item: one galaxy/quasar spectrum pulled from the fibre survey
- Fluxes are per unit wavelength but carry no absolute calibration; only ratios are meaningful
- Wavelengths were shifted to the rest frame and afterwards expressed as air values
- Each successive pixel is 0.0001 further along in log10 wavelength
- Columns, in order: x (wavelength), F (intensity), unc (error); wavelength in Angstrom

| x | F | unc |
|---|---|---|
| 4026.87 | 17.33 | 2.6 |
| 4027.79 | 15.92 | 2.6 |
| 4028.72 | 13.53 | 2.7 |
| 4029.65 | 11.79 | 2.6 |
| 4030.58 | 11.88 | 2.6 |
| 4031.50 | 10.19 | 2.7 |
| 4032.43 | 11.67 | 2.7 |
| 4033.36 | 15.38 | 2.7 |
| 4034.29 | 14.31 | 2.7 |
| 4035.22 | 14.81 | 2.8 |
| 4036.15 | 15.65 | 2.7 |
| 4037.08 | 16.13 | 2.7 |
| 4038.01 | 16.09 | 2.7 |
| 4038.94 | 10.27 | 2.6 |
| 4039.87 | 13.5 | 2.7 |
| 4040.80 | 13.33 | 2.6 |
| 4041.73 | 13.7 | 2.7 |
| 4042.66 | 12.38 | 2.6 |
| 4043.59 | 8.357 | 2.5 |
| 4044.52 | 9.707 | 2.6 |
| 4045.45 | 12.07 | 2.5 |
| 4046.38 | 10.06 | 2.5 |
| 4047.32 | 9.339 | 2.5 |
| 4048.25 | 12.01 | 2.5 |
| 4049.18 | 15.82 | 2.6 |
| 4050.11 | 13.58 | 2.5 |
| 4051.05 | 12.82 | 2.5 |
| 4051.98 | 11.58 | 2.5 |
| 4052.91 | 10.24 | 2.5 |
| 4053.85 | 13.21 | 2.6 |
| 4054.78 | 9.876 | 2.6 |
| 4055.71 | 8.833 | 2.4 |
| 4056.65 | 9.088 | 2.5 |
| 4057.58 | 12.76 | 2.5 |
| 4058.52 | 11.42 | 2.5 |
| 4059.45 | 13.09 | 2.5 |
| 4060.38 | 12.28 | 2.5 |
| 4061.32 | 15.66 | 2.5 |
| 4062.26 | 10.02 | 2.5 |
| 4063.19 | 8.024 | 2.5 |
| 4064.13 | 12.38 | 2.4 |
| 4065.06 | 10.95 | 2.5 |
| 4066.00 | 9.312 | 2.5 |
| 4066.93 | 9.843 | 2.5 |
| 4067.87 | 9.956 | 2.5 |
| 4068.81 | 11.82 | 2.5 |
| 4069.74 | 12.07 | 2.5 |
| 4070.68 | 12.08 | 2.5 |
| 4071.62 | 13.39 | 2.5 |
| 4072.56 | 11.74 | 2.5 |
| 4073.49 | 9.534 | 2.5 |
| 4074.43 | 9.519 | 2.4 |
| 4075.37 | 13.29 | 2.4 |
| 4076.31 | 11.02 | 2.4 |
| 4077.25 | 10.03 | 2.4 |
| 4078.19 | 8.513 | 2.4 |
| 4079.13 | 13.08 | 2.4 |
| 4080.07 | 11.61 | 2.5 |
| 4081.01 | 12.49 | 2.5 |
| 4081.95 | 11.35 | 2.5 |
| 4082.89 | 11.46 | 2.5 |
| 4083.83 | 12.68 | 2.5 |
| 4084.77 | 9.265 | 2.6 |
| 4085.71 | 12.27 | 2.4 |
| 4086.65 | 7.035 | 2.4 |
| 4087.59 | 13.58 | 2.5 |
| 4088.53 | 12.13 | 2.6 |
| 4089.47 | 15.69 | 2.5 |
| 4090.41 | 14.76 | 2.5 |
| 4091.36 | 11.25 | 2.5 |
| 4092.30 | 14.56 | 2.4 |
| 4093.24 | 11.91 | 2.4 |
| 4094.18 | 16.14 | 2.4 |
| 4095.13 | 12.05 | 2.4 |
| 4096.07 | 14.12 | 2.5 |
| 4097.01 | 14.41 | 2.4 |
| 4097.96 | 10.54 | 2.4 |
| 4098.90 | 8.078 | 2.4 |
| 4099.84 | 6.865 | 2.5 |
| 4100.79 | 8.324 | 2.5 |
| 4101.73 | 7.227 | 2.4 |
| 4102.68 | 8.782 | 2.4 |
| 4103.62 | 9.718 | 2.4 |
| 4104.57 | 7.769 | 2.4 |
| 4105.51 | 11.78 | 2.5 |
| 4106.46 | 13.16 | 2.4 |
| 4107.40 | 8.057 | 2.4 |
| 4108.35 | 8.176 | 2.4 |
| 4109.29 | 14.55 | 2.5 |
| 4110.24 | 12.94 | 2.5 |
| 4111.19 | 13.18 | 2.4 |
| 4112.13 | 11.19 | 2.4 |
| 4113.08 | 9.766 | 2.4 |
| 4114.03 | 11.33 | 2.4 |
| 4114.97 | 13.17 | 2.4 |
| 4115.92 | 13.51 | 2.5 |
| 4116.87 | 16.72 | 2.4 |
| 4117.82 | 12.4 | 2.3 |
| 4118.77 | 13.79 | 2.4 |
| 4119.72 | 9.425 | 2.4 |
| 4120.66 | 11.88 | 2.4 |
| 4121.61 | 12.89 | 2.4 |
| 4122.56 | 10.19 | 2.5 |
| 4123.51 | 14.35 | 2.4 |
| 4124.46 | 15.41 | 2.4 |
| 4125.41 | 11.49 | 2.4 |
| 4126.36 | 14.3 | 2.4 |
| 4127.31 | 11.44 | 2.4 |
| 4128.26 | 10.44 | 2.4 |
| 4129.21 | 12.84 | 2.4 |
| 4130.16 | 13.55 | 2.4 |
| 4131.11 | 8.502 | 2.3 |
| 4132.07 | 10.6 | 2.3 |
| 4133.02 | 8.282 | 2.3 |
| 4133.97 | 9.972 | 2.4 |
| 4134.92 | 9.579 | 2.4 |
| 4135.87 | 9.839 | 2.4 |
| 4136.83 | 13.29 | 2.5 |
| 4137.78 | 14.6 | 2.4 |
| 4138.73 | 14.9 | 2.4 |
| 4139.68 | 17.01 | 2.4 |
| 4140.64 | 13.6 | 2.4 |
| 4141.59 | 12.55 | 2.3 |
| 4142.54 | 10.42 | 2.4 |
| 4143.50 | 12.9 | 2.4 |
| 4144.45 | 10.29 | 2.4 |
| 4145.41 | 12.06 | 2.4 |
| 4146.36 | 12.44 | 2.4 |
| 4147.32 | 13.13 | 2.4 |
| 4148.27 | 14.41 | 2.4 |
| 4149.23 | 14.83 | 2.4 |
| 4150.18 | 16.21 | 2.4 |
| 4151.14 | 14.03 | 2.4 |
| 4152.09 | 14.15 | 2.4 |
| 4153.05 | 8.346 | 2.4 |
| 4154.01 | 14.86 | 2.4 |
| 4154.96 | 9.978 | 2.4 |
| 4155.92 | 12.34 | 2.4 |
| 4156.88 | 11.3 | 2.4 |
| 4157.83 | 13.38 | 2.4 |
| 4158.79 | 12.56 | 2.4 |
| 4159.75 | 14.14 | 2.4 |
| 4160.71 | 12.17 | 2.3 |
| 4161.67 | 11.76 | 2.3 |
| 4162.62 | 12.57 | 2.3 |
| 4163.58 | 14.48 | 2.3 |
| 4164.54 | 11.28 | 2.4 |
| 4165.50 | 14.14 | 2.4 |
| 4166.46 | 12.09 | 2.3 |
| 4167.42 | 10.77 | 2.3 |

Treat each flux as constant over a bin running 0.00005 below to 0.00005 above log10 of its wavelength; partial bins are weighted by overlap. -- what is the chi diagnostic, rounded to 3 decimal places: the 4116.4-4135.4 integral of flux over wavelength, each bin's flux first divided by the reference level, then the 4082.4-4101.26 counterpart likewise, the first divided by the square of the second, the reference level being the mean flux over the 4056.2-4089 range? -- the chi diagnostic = 0.051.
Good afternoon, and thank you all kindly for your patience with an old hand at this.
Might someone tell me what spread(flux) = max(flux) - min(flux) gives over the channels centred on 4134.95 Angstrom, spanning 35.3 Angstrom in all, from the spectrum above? 9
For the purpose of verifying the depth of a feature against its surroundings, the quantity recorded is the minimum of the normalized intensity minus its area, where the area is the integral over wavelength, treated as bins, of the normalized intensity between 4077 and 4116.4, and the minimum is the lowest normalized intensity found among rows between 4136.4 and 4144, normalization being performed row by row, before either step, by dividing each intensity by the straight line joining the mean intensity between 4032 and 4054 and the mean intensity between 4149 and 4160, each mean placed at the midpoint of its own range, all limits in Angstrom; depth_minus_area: -34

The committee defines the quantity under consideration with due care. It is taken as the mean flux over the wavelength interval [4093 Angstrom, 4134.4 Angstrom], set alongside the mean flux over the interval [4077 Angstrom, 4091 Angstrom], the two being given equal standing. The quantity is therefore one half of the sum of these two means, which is 11.6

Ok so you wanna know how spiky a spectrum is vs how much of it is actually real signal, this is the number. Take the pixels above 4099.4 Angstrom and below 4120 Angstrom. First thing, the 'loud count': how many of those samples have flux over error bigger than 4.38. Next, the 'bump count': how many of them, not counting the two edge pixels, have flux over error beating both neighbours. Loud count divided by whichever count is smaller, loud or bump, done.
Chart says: 1.5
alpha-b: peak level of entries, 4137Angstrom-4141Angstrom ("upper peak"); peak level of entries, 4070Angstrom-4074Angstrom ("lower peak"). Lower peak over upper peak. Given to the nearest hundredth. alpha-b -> 0.79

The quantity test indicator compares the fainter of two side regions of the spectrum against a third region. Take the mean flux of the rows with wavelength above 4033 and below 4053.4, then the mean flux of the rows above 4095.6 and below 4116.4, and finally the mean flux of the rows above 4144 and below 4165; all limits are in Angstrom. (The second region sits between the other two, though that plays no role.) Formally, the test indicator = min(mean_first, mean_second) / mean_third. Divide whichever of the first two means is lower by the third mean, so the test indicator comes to 0.843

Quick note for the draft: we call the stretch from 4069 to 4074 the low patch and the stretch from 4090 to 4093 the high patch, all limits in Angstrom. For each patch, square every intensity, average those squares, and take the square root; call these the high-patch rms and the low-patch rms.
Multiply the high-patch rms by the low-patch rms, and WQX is 161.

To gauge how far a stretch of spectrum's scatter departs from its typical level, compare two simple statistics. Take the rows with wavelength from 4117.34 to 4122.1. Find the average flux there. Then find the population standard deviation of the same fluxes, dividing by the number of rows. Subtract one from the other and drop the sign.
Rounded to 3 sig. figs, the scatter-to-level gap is 10.6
